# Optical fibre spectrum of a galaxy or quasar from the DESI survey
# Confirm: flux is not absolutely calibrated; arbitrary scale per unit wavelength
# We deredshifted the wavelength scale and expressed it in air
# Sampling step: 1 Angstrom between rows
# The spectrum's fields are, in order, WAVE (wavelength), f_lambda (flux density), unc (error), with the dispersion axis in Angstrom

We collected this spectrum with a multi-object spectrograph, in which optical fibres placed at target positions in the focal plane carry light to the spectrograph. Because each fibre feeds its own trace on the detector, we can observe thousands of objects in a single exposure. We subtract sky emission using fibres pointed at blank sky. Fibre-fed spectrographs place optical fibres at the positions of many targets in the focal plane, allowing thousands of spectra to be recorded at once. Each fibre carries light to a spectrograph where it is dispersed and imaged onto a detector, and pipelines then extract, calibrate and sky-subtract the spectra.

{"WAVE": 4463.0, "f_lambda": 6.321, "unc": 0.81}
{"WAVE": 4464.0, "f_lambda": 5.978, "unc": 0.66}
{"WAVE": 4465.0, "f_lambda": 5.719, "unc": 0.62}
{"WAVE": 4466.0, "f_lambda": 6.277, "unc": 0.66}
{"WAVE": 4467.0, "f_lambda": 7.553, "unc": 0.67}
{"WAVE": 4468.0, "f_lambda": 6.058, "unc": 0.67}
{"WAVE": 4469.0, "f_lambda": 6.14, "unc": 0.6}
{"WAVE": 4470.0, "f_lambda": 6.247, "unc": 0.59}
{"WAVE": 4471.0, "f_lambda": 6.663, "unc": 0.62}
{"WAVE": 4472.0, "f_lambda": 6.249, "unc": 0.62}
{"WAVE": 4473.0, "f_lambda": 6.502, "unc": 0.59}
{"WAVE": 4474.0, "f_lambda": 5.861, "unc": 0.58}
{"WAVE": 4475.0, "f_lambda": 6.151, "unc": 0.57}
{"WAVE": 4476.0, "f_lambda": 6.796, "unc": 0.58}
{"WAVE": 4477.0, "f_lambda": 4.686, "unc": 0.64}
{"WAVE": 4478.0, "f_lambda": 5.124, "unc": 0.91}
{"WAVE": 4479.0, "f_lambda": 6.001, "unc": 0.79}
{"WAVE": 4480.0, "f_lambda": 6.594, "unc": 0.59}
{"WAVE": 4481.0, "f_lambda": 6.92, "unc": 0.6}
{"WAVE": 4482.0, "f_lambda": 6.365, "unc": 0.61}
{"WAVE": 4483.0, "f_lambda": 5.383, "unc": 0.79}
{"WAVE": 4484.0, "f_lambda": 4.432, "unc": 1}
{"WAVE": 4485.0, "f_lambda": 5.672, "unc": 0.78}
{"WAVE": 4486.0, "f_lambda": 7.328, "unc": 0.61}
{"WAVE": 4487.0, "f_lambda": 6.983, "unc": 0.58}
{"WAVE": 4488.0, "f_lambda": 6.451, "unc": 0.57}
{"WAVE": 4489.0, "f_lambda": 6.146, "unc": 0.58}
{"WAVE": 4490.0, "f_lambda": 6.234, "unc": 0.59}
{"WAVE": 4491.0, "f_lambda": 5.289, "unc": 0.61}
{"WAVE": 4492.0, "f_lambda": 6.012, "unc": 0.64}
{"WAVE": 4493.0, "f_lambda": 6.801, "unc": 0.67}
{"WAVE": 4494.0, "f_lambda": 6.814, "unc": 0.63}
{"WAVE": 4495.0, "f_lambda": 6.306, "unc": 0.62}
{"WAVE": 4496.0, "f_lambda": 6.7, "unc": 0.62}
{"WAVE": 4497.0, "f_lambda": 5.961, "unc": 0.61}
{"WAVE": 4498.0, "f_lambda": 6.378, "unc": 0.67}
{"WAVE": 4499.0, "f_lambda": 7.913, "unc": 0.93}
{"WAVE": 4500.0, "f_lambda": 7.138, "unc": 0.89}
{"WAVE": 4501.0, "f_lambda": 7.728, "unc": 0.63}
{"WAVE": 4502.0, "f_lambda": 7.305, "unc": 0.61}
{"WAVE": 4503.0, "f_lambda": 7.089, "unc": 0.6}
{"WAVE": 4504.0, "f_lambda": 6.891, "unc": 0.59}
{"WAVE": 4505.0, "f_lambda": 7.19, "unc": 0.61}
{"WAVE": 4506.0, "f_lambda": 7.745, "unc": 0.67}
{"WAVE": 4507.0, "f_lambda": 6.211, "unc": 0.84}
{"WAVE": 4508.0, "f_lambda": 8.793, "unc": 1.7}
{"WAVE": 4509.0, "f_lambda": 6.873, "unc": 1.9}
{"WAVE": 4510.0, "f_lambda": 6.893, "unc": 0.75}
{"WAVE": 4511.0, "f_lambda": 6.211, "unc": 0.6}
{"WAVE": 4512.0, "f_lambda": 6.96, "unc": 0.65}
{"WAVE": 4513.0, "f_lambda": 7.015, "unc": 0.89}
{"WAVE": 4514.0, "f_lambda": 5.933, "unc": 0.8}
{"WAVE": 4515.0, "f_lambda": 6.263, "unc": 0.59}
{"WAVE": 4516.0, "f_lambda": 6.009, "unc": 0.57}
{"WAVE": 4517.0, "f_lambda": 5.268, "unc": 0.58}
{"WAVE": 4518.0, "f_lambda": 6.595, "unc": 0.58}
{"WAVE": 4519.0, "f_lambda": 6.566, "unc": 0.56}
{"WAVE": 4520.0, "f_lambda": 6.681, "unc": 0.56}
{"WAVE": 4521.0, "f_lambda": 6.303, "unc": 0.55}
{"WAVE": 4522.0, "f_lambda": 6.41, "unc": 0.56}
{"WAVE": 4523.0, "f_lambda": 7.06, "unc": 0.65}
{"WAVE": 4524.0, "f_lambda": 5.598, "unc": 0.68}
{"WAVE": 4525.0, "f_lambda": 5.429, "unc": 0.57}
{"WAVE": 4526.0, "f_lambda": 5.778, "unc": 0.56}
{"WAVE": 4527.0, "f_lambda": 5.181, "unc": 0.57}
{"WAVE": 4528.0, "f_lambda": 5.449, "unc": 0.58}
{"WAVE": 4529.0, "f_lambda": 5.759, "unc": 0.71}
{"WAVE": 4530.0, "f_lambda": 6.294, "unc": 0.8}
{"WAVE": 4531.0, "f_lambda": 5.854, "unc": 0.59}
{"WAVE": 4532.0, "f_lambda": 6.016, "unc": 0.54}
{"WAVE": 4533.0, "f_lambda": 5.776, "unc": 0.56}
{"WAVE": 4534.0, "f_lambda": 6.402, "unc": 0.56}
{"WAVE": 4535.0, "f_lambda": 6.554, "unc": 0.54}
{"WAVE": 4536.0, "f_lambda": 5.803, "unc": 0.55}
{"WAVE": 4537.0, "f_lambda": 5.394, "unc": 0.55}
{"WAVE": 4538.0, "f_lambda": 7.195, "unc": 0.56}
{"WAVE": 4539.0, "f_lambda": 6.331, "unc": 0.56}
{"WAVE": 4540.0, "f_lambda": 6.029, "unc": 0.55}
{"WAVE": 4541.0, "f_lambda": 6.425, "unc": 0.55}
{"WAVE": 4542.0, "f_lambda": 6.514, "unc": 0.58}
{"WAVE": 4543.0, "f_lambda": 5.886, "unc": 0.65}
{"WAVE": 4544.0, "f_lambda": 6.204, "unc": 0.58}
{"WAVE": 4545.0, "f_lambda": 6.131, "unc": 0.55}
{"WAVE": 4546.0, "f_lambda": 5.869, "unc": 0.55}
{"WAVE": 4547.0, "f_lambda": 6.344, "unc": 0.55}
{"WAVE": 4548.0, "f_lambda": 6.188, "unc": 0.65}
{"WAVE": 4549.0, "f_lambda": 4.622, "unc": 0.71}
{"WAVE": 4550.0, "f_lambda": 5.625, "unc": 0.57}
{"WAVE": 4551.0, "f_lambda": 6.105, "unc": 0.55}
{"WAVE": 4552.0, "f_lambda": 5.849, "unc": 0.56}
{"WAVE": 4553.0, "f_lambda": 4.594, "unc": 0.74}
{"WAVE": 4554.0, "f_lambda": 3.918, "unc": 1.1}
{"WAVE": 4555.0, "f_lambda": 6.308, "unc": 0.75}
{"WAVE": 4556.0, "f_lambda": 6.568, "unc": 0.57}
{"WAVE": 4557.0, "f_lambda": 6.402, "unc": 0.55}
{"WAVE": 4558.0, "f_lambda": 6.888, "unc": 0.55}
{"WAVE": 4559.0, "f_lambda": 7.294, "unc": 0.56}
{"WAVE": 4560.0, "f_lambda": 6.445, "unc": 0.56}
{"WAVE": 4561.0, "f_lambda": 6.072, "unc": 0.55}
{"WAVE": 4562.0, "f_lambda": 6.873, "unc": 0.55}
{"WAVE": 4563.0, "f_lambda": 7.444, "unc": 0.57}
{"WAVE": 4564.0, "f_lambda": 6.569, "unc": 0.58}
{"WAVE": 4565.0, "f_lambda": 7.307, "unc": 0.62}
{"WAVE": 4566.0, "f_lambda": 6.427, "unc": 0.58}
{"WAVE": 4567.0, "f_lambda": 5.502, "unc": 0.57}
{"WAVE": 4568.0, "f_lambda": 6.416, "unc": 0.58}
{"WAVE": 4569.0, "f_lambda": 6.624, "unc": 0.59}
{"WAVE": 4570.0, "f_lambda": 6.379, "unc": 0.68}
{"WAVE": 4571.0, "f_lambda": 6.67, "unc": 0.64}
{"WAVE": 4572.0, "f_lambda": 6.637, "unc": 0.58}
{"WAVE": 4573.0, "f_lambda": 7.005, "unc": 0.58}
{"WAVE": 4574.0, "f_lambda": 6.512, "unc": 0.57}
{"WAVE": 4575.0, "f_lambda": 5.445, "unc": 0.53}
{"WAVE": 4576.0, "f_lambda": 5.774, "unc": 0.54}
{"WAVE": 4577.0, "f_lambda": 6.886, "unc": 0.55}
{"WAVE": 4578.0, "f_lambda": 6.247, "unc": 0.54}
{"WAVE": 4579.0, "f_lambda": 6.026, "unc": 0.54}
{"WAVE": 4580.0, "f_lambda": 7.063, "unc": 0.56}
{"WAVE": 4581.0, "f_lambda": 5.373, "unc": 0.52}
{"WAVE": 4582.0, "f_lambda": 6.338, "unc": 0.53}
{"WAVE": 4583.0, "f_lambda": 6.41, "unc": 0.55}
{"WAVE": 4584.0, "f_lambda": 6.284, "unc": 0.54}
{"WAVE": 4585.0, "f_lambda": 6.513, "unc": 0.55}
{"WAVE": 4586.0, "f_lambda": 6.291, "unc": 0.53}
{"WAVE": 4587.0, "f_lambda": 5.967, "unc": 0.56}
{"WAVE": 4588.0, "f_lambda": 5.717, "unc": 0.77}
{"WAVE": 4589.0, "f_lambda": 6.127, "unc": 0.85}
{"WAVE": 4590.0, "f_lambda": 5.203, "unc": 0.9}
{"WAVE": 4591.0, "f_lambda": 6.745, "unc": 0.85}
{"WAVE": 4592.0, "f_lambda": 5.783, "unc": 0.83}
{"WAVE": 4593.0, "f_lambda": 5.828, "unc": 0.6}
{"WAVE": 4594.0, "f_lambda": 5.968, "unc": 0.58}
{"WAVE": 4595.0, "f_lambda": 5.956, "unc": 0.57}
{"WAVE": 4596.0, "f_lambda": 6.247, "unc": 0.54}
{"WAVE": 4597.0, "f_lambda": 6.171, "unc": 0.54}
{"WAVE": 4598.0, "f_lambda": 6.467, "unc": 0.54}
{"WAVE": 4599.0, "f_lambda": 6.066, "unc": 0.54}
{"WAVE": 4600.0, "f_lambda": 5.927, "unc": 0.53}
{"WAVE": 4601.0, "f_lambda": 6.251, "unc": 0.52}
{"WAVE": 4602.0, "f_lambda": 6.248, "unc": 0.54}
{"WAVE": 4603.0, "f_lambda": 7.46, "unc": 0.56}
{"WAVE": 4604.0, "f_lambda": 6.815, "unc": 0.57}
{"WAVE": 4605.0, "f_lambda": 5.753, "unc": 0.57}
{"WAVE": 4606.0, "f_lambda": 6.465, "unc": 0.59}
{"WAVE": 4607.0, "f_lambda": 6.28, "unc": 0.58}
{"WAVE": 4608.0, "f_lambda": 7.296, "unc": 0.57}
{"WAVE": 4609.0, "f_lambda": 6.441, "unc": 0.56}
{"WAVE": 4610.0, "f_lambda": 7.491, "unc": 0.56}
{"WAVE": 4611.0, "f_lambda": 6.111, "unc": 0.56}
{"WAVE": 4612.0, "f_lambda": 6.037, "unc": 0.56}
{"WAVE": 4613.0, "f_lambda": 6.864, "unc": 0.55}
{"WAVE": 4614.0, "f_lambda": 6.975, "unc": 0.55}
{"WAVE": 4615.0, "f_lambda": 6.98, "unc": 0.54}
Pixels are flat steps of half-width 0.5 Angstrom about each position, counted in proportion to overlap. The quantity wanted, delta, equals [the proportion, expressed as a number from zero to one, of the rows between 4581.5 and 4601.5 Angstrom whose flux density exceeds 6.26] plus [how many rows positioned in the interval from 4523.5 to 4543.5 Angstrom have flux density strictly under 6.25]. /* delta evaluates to 13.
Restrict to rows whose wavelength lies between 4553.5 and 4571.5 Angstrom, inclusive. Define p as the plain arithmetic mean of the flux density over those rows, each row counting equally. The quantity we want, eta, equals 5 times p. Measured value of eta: 32.3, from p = 6.45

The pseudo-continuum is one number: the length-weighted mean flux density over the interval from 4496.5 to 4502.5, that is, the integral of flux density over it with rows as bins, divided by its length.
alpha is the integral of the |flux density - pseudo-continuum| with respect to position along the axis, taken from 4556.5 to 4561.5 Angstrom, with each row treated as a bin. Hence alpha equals 2.7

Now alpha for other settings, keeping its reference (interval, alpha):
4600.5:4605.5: 3.6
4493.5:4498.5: 3.2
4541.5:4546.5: 4.7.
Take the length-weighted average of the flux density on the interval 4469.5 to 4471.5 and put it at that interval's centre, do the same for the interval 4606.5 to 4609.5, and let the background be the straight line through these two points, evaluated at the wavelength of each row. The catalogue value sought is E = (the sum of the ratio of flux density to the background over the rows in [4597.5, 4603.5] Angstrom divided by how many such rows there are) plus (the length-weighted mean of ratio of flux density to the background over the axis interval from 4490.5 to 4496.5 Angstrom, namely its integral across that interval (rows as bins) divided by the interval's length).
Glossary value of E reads 1.93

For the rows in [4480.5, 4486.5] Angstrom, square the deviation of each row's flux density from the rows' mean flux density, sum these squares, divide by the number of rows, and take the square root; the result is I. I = 0.97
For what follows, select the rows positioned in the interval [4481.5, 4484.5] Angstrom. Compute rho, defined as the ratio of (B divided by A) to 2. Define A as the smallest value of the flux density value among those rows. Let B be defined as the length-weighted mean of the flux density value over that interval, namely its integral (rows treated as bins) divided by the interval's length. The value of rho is 0.61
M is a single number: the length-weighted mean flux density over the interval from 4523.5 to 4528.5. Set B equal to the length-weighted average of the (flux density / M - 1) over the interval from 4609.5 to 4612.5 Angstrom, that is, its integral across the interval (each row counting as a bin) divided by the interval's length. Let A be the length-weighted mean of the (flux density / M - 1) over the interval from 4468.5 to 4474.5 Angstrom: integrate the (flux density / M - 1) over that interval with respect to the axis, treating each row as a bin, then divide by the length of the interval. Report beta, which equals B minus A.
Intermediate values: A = 0.14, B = 0.19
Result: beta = 0.05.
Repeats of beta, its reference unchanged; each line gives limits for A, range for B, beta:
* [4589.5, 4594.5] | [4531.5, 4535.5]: 0.05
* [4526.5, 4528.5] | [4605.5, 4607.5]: 0.19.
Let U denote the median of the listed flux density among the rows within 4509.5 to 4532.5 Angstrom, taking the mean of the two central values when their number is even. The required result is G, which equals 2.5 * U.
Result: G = 15.5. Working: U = 6.21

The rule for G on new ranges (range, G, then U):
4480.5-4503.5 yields 16.1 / 6.45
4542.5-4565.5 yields 15.5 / 6.20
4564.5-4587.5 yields 16.0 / 6.41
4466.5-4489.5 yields 15.6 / 6.25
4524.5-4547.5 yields 15.0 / 6.02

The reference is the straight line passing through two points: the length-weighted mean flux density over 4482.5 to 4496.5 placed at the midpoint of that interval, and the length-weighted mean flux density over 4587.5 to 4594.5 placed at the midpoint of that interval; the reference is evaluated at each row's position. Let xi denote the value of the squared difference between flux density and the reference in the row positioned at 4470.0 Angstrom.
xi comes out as 0.00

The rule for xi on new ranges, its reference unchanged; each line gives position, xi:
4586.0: 0.14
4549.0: 1.96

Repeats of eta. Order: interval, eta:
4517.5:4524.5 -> 32.3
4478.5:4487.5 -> 30.9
